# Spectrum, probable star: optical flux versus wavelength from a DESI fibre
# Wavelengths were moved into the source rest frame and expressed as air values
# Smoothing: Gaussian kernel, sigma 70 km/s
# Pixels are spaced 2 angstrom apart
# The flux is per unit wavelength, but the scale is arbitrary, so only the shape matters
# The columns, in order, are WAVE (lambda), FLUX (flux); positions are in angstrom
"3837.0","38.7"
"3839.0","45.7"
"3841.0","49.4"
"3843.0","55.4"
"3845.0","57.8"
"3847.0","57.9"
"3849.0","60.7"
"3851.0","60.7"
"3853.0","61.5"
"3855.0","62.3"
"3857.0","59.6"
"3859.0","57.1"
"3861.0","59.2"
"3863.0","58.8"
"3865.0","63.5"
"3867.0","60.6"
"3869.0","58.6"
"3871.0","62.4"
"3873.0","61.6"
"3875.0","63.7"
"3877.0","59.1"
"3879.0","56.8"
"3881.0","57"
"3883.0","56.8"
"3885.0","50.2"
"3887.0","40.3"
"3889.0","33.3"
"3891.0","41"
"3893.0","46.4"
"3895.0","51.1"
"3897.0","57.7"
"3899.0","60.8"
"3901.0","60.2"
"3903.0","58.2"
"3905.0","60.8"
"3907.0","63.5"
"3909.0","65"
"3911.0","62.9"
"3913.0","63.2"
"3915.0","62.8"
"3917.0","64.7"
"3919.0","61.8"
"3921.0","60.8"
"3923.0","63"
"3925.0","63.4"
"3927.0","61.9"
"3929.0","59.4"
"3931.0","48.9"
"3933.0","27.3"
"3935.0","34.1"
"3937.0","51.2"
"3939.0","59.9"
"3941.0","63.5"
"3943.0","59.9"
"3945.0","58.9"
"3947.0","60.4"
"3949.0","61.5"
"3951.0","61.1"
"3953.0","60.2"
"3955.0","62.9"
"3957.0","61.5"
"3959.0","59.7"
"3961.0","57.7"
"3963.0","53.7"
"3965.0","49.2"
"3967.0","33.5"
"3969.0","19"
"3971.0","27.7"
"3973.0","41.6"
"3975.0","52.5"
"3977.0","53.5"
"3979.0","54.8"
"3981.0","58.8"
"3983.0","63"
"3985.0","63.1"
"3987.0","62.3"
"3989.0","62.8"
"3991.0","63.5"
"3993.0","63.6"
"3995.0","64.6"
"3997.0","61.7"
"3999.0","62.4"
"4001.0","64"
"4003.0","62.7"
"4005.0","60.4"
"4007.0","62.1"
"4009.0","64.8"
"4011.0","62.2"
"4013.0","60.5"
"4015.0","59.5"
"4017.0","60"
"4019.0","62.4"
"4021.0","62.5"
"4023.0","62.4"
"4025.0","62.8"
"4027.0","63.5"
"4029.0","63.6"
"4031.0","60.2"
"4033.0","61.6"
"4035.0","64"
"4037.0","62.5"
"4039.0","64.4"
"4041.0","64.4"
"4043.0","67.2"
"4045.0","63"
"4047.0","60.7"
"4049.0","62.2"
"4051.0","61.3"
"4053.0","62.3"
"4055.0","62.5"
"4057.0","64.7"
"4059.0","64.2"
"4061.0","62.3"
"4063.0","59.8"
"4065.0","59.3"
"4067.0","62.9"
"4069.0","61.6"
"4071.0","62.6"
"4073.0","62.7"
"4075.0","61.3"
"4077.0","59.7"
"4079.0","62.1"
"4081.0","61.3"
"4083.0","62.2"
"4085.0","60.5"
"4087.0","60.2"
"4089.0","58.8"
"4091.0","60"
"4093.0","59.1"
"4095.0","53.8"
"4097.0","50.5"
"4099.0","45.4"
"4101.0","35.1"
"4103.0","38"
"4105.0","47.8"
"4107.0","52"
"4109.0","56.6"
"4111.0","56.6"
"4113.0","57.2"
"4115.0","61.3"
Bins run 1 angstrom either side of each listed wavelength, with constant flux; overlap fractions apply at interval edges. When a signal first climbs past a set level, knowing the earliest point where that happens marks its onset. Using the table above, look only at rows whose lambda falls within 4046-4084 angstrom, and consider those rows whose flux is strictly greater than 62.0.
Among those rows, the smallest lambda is 4049.0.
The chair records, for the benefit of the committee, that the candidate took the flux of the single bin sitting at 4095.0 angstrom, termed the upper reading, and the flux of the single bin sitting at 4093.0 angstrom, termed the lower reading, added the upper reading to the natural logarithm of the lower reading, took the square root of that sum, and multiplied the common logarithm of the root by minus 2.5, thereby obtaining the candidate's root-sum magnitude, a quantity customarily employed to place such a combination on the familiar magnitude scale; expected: -2.20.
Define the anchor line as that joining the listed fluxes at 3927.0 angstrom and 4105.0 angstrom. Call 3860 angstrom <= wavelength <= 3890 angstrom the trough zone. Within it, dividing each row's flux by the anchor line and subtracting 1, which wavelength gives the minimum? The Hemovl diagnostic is 3889.0 angstrom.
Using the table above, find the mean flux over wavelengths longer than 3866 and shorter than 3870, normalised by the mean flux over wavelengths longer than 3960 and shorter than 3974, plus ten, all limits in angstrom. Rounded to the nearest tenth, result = 11.5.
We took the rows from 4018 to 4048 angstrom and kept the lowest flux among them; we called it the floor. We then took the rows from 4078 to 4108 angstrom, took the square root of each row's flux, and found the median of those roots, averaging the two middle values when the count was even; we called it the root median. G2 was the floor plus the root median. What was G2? 68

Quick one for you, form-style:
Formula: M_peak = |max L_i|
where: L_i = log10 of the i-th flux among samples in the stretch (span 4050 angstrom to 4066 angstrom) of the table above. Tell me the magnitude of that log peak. 1.81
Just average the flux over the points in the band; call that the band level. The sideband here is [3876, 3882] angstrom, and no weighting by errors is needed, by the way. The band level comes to 57.6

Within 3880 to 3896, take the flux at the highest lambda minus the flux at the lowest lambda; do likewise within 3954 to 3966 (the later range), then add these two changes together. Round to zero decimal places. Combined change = -20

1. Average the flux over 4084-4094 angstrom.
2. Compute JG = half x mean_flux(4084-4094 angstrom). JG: 29.9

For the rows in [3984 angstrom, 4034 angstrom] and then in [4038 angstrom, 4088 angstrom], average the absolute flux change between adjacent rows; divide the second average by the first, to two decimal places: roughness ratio 1.16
